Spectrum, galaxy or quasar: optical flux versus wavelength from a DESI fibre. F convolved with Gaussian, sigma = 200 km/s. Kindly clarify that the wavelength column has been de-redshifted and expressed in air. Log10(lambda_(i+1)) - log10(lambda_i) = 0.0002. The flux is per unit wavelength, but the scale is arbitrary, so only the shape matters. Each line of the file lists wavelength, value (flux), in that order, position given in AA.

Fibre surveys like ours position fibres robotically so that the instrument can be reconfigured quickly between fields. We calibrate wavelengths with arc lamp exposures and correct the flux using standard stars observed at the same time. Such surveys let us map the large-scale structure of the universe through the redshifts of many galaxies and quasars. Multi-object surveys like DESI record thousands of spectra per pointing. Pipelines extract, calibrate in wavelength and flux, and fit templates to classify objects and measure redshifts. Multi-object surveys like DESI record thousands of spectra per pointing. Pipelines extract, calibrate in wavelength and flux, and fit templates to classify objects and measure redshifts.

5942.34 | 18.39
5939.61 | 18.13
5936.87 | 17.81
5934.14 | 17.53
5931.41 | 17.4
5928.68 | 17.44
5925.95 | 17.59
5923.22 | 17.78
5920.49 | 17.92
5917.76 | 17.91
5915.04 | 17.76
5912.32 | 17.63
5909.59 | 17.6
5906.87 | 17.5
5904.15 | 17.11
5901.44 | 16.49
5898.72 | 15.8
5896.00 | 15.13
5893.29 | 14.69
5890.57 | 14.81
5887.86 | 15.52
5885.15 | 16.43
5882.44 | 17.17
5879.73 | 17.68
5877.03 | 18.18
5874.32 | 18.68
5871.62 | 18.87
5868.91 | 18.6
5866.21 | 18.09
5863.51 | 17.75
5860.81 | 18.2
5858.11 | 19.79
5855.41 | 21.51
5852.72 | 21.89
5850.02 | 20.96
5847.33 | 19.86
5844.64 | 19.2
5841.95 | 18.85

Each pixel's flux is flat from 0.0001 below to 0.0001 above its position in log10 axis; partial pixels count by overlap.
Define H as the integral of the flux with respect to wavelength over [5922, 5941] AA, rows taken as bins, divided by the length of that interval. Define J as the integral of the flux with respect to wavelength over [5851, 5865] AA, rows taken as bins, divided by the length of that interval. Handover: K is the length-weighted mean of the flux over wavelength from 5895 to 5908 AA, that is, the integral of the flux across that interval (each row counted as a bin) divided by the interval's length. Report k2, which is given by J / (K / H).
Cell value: 21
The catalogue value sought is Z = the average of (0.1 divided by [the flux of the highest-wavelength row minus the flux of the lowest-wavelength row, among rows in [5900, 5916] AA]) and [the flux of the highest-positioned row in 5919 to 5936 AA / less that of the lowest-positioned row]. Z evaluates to -0.2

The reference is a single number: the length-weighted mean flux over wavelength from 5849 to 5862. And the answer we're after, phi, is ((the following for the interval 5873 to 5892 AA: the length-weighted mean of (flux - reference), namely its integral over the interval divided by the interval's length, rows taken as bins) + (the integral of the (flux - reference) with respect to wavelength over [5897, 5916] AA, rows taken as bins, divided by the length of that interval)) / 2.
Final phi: -3.5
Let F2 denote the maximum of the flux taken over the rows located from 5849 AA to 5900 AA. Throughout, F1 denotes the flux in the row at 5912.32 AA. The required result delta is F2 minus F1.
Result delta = 4.3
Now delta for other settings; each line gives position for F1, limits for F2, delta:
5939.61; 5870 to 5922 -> 0.7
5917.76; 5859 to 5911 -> 1.0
